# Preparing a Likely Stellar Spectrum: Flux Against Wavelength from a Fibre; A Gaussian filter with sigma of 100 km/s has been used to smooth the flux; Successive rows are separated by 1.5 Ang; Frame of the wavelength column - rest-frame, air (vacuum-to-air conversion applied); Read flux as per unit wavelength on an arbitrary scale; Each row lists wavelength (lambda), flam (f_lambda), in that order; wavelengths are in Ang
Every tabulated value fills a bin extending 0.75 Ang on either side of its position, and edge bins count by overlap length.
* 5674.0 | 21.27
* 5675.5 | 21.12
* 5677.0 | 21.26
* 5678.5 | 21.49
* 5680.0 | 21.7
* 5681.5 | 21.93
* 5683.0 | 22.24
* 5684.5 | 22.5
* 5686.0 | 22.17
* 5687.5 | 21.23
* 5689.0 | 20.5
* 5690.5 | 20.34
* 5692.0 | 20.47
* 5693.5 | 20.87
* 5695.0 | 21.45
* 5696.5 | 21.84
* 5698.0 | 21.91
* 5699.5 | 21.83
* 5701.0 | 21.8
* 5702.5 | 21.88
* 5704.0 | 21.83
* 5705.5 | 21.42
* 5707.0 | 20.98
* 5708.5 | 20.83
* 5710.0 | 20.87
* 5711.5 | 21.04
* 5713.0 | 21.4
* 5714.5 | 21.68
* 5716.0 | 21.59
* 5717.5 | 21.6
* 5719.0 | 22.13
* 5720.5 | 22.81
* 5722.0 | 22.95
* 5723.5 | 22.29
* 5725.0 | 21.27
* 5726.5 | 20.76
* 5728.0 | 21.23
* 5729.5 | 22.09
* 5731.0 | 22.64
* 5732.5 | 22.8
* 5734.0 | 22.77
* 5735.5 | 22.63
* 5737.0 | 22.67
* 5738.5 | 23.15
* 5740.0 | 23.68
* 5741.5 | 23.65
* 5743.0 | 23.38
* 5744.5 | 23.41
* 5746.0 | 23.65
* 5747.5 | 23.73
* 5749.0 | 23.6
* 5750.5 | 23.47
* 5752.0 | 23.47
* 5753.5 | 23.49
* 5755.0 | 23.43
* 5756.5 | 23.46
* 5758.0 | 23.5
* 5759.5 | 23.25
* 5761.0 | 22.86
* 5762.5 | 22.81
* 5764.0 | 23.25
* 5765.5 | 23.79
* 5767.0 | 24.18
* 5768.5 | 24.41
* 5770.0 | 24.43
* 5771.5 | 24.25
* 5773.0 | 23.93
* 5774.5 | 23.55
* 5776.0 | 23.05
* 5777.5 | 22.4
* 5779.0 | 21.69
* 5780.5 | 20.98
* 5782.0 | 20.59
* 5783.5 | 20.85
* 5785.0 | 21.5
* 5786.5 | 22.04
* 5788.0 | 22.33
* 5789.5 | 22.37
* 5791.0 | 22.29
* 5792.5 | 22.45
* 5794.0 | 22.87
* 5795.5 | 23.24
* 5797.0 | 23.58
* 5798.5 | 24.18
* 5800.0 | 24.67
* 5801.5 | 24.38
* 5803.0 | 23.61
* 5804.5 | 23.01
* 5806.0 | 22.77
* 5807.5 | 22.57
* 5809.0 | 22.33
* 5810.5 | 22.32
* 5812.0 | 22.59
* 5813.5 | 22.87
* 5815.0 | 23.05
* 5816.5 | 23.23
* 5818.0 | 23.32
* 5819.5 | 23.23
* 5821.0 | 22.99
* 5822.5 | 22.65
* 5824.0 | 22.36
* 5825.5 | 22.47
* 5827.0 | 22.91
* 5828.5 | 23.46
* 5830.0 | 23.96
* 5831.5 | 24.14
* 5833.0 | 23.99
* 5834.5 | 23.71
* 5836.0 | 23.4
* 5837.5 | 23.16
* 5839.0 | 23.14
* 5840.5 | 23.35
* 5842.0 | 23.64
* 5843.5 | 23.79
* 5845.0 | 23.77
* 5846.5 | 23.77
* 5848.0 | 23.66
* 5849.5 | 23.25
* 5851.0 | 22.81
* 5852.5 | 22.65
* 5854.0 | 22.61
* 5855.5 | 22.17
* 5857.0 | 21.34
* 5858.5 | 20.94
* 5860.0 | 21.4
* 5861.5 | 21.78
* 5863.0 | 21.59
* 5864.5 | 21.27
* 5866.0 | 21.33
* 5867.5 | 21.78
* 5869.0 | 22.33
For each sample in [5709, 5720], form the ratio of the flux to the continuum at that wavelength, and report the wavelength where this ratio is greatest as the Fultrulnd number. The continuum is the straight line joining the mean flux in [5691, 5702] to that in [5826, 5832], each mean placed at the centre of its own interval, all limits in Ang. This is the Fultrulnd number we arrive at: 5719.0 Ang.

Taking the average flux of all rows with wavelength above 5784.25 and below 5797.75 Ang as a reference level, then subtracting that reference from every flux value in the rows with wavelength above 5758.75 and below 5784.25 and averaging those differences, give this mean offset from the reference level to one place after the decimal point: 0.4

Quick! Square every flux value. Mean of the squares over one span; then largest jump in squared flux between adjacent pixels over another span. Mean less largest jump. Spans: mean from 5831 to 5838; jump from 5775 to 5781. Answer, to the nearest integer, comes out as 530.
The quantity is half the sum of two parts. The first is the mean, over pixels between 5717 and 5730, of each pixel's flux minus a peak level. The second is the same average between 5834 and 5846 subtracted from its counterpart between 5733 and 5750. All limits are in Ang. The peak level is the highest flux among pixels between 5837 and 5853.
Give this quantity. -1.0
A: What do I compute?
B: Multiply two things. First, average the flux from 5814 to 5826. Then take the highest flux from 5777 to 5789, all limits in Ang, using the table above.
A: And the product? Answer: 513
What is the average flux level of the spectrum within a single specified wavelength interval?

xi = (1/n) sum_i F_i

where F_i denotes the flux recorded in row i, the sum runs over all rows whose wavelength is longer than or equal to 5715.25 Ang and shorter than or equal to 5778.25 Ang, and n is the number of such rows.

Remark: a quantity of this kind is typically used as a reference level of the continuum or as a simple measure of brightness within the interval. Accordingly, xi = 23.0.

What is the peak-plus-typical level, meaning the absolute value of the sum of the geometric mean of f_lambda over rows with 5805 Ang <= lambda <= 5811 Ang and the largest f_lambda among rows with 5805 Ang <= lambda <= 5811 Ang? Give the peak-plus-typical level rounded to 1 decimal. 45.3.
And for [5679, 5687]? 44.6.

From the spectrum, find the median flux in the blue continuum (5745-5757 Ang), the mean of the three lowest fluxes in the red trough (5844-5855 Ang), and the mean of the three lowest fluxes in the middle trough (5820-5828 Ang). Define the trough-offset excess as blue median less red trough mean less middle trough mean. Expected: -21.7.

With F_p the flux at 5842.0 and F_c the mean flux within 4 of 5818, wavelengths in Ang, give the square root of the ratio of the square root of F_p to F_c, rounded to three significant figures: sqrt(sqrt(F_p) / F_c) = 0.458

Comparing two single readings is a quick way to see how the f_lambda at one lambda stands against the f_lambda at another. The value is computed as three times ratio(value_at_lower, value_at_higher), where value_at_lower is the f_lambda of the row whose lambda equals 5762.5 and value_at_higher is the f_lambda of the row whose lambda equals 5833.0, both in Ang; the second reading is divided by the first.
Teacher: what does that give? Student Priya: 3.16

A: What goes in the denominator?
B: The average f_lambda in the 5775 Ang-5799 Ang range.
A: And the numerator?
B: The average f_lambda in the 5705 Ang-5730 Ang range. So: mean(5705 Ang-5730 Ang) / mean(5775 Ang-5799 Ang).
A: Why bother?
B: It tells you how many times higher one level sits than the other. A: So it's 0.97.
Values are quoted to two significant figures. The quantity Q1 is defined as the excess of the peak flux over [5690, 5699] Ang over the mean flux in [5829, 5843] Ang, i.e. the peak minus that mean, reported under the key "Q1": -1.7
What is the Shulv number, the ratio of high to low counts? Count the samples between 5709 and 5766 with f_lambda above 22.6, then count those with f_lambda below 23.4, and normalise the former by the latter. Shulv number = 1.0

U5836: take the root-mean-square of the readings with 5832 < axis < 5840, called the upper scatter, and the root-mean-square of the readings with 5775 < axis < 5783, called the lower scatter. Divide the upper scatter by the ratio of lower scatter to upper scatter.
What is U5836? 25.3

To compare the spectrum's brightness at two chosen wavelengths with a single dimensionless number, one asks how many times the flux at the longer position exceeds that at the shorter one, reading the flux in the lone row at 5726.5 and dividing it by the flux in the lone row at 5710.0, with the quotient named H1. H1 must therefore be 0.99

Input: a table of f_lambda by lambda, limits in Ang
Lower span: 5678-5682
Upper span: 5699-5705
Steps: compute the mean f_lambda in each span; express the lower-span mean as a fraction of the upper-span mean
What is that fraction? 0.99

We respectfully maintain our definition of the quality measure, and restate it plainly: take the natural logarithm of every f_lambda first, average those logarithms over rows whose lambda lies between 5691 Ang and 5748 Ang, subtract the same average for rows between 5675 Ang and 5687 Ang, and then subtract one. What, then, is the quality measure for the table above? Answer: -0.99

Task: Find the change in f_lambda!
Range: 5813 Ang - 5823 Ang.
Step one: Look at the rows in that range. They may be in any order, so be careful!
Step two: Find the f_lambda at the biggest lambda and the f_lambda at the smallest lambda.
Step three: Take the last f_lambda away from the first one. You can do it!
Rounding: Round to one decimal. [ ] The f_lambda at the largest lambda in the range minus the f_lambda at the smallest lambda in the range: -0.2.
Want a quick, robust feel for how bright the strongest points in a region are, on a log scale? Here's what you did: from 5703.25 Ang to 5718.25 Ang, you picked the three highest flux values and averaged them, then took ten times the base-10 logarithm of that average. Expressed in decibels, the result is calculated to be 13.4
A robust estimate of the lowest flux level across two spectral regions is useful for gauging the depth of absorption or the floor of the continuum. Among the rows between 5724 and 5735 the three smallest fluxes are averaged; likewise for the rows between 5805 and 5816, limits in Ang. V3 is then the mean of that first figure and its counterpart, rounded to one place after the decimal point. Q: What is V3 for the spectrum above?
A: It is 21.7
